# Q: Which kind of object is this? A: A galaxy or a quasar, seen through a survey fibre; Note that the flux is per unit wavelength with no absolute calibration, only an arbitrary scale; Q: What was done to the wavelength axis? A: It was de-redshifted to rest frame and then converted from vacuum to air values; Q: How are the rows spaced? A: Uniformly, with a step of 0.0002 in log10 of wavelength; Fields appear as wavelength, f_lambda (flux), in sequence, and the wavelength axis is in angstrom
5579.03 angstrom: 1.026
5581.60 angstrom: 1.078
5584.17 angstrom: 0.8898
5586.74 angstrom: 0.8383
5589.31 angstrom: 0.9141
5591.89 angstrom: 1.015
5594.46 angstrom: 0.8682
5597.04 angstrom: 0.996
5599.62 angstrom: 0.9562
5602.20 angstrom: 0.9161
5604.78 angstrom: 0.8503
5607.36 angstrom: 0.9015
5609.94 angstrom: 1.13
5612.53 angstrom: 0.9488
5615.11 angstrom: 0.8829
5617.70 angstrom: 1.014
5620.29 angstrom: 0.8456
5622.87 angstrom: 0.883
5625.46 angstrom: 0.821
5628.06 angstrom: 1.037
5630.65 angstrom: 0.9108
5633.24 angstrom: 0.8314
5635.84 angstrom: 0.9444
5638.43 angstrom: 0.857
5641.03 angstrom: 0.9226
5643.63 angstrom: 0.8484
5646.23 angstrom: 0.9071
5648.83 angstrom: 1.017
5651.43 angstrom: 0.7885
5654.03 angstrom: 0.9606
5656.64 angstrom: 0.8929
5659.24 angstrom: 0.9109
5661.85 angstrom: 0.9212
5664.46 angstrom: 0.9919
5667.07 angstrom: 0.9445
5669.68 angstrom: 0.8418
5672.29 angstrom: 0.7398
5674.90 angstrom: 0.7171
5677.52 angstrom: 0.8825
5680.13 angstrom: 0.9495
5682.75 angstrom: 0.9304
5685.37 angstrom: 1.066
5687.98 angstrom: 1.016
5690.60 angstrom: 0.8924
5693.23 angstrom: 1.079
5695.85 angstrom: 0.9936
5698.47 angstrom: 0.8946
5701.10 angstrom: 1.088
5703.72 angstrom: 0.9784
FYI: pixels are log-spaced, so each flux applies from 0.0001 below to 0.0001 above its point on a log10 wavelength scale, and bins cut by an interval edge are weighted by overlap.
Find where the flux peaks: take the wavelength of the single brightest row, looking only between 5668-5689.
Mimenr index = 5685.37 angstrom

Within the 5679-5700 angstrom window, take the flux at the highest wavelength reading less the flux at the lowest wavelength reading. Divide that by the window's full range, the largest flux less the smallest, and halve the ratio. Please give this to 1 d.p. -0.1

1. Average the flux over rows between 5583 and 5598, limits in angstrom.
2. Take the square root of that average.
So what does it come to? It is 0.959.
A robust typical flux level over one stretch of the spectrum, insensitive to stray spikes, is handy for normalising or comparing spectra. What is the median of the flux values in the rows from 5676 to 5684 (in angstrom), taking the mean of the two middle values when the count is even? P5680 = 0.93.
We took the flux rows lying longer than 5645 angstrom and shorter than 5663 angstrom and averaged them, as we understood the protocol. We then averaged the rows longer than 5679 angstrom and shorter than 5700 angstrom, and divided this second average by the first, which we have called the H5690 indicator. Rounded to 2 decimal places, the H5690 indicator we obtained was 1.07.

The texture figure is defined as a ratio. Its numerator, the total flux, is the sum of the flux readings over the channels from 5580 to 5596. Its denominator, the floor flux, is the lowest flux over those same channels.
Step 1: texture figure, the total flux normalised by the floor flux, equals 6.68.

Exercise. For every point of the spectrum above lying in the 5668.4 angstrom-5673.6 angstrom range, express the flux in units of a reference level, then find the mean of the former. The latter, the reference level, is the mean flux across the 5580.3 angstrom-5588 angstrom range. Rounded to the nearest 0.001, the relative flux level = 0.845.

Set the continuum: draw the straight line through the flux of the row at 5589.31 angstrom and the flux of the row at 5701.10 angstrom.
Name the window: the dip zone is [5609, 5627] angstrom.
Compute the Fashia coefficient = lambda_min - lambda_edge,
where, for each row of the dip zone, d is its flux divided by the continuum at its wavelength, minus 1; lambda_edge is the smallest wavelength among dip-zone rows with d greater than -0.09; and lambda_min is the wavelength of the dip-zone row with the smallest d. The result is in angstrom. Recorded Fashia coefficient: 15.5 angstrom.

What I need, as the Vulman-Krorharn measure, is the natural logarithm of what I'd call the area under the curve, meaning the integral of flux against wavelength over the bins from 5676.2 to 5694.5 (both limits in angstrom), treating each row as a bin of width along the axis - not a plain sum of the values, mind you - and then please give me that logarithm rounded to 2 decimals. 2.88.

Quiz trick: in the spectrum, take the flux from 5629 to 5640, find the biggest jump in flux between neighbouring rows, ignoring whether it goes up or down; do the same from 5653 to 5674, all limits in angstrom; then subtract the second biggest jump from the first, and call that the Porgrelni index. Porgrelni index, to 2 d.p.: 0.01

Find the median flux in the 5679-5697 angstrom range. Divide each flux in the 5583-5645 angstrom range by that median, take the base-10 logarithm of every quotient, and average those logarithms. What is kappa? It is -0.036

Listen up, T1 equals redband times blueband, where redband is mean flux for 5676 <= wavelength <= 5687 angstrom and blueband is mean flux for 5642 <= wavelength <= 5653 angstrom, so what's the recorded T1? 0.85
